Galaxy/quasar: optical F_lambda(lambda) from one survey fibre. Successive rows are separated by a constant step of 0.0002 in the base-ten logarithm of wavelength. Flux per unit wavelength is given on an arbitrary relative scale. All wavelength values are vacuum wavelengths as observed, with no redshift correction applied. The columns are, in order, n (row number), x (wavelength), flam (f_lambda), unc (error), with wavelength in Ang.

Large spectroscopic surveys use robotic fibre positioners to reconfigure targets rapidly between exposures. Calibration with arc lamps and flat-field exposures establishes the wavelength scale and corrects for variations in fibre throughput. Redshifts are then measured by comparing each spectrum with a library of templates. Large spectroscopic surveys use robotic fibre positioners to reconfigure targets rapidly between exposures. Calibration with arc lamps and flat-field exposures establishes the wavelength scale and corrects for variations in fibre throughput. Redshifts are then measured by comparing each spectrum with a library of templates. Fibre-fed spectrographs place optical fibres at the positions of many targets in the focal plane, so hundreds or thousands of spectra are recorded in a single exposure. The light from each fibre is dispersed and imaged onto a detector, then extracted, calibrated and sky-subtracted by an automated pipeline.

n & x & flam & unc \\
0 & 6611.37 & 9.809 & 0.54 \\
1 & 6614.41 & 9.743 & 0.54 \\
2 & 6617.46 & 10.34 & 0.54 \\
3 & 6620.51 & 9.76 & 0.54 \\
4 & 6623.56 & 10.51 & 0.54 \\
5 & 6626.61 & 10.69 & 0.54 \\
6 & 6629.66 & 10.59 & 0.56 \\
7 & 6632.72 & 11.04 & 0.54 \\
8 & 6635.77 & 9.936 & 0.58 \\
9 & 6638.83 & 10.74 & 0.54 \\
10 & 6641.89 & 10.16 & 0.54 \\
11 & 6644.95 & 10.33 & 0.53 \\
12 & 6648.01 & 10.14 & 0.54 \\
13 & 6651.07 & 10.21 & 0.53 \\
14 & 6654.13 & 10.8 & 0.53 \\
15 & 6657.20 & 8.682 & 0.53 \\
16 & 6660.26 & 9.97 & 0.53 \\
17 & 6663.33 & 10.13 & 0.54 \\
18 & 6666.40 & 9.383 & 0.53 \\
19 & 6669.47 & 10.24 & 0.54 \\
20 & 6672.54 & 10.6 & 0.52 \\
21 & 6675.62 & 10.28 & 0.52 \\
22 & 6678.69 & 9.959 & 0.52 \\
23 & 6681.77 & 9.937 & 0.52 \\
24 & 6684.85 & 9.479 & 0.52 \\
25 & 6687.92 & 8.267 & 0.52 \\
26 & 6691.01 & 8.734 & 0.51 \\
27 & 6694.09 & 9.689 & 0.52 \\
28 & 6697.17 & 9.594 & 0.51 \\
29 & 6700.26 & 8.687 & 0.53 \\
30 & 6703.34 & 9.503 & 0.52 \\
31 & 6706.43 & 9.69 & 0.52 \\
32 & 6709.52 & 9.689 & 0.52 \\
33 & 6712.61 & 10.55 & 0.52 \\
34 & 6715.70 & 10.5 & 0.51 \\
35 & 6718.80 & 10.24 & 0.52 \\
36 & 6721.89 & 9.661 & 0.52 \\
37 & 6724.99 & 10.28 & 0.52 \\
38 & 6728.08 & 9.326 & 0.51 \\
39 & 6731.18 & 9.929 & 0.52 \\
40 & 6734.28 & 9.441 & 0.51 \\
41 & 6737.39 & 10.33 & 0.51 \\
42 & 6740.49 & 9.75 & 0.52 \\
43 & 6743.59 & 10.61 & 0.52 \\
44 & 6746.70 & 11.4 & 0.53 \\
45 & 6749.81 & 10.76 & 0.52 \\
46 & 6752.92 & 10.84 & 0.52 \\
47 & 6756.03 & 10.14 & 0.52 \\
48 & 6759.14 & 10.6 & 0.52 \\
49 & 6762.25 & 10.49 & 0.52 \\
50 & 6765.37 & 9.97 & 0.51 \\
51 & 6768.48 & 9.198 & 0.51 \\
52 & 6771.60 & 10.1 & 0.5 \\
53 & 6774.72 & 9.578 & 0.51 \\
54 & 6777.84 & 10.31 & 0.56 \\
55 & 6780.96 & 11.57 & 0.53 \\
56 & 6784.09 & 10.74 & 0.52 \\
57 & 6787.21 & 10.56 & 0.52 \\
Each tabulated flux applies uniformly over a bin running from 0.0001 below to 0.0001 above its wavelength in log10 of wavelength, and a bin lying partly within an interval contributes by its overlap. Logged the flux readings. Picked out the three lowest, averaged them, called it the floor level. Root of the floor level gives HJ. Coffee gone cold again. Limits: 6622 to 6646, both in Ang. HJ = 3.18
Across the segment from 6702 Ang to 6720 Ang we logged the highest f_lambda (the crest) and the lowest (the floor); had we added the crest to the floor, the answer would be 20.1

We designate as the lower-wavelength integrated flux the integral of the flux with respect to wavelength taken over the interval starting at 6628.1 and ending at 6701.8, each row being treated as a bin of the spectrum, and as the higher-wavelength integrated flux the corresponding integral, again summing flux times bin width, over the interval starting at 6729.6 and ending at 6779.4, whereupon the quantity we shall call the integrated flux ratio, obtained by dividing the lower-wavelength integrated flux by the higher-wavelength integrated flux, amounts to 1.4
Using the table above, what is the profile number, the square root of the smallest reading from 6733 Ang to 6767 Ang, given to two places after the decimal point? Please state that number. 3.07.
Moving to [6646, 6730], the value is 2.88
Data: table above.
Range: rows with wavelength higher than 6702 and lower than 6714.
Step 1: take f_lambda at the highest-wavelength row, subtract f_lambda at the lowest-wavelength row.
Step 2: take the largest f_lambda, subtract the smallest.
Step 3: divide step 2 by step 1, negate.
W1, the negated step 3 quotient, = -1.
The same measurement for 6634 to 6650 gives -4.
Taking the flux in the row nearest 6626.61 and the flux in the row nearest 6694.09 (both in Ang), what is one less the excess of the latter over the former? 2.00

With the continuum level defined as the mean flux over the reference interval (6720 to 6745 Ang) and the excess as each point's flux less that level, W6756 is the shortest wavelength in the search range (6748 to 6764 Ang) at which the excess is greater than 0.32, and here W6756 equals 6749.81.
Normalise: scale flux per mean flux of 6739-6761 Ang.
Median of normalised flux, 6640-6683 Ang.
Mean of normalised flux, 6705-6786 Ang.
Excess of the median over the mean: -0.007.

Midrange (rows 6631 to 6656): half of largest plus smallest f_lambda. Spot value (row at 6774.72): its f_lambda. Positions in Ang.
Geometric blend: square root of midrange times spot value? 10.02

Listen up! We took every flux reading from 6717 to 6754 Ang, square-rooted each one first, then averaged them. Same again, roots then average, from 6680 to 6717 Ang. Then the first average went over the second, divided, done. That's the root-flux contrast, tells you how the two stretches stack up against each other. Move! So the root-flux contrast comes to 1.04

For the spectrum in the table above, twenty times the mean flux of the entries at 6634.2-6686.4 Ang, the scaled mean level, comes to 201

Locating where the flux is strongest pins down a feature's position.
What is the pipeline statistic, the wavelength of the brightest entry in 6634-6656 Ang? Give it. 6654.13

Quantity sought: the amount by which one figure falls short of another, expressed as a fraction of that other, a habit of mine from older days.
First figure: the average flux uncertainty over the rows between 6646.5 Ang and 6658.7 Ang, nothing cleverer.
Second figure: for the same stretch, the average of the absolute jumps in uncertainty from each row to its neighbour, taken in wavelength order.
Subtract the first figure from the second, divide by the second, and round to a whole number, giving -159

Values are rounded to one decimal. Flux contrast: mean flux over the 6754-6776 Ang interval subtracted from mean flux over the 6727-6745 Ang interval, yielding -0.1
